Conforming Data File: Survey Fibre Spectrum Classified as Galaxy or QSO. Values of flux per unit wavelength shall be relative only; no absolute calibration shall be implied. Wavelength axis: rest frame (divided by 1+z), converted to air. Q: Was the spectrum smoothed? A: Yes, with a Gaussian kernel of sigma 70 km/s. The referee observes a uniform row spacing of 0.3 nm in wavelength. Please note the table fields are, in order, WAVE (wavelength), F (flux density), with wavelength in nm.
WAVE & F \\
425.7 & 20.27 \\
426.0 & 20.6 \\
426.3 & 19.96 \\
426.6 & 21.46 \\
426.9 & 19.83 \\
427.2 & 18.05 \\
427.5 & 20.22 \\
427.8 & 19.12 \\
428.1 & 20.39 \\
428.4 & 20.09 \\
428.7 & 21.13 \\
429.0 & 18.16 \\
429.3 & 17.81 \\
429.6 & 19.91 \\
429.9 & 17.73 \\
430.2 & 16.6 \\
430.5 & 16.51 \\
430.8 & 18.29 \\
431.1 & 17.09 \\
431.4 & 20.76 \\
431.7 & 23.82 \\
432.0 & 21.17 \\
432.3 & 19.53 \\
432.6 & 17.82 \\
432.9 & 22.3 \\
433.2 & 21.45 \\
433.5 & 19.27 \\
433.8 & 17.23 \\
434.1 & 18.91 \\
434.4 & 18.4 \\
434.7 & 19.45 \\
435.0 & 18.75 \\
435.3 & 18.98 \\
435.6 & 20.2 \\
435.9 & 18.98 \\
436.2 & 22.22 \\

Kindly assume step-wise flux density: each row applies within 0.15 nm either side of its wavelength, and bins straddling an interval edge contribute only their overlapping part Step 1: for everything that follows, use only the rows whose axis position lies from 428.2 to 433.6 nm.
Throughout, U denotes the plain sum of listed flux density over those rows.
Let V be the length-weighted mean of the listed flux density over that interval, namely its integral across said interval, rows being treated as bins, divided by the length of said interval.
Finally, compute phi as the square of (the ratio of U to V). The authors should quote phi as 324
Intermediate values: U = 349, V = 19.4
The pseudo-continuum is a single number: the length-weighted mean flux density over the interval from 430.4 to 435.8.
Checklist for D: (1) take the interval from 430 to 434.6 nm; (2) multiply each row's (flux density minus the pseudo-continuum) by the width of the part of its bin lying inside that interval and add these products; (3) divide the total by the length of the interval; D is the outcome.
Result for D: -0.20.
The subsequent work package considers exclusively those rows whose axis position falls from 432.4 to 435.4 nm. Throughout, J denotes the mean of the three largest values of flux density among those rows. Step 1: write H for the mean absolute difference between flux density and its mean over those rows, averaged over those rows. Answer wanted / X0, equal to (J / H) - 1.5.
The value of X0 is 18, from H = 1.1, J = 21.1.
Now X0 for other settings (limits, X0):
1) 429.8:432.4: 9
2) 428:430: 15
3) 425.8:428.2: 28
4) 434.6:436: 43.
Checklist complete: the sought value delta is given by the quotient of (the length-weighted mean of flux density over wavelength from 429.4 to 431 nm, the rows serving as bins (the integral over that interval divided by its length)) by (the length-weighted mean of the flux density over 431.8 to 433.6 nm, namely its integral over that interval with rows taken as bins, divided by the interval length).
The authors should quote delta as 0.87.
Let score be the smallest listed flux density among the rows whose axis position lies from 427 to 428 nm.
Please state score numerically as 18.05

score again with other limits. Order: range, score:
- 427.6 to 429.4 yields 17.81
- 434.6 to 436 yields 18.75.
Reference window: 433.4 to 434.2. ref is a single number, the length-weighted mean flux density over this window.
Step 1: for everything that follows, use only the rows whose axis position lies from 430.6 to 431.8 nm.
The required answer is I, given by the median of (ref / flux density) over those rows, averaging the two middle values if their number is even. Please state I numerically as 0.95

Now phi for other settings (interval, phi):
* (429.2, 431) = 36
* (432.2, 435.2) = 100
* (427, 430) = 100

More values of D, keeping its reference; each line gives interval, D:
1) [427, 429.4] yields -0.05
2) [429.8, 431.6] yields -1.46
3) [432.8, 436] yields -0.05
